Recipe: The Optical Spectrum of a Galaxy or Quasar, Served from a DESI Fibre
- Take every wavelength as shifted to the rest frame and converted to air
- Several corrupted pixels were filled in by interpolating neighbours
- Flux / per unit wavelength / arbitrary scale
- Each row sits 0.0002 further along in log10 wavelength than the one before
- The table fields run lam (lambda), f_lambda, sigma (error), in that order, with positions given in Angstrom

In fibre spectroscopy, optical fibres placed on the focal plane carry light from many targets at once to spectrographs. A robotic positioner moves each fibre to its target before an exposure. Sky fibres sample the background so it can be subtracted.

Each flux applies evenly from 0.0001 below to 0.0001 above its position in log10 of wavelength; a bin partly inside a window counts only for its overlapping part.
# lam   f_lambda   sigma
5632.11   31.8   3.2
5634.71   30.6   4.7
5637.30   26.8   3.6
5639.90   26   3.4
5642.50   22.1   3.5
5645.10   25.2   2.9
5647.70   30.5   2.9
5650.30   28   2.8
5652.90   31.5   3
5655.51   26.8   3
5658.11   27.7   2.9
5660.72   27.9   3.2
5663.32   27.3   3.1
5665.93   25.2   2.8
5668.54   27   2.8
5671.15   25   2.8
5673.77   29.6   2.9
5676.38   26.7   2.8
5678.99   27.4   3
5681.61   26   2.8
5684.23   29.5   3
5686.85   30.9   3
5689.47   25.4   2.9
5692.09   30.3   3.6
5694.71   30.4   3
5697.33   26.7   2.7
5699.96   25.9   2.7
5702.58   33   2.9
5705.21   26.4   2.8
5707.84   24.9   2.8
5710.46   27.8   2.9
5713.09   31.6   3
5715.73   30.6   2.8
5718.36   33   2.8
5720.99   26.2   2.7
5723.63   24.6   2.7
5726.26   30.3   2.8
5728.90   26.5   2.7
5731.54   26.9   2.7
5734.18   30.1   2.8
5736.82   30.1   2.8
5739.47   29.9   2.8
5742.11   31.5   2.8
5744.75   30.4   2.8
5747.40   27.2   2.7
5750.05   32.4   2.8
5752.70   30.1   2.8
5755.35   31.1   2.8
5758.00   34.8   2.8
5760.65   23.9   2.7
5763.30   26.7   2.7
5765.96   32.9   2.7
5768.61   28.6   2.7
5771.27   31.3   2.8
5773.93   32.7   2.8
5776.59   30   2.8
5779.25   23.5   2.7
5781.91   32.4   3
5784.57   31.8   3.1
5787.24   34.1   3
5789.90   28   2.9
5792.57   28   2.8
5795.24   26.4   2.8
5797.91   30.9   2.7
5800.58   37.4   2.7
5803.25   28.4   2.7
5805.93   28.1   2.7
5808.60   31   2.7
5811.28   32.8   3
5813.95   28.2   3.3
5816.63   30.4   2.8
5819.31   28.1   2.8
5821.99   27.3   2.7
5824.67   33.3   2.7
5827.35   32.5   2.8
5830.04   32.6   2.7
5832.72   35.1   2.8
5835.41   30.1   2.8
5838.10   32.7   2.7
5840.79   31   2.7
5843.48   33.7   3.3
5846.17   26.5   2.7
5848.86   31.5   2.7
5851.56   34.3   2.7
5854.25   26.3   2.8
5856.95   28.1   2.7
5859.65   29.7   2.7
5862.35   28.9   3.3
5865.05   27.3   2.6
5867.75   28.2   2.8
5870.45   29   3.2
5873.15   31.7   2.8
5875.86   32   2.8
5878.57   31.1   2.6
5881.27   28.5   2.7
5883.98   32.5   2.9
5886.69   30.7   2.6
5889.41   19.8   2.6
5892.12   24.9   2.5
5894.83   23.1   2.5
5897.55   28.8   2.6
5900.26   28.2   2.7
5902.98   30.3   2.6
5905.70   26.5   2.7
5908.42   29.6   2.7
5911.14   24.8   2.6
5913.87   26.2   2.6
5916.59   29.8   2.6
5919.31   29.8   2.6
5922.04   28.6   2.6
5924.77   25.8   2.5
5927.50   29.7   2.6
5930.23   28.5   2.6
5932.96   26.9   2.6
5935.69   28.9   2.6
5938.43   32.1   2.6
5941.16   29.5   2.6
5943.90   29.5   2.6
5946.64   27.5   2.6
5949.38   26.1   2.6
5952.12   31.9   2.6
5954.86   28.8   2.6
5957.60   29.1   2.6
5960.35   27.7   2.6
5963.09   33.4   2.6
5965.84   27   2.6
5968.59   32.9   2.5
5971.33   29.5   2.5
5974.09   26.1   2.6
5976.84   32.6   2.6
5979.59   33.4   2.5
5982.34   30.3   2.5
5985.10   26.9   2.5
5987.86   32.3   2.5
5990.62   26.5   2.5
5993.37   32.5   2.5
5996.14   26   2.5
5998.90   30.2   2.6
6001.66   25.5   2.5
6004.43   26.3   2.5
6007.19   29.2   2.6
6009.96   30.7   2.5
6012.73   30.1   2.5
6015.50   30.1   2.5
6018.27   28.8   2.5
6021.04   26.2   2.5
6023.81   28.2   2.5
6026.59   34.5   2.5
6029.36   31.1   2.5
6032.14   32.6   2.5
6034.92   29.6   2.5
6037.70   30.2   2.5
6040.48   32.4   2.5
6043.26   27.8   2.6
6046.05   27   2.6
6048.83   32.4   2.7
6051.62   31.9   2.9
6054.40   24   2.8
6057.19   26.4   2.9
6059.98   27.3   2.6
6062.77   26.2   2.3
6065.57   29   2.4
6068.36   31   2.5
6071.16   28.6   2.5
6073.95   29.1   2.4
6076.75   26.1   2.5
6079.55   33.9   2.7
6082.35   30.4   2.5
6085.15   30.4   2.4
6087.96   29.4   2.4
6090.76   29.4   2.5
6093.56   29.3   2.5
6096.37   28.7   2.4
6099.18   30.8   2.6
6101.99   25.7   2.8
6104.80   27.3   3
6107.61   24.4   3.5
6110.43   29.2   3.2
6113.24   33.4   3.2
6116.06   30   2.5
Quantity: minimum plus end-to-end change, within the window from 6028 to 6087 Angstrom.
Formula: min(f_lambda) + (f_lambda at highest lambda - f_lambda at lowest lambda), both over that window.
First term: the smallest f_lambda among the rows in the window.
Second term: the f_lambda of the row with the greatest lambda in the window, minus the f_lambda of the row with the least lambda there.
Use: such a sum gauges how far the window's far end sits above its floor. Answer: 23.3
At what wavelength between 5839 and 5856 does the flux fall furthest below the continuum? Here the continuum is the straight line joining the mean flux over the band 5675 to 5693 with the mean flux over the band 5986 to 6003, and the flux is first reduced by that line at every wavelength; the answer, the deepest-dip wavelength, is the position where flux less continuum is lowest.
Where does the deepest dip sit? 5854.25 Angstrom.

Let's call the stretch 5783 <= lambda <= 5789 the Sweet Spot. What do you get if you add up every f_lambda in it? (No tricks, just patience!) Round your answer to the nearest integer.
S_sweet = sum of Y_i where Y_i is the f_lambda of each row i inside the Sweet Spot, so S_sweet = 66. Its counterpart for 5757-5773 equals 178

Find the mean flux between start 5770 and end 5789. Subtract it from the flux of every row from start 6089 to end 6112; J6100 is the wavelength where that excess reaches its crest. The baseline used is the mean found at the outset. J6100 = 6099.18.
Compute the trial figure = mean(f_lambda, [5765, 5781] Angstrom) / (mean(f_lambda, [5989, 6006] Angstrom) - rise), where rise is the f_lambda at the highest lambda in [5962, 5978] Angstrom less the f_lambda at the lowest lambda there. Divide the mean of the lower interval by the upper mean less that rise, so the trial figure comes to 1.04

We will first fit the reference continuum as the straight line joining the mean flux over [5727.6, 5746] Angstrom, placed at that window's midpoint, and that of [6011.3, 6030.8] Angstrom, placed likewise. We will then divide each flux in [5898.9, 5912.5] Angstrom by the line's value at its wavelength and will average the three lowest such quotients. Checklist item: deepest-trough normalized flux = 0.89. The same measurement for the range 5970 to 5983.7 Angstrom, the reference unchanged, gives 0.96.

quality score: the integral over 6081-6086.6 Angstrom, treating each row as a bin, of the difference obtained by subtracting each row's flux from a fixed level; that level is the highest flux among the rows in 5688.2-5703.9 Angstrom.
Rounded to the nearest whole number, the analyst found 15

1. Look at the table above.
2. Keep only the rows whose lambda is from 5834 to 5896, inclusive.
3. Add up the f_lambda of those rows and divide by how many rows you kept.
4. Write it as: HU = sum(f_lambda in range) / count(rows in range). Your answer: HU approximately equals 29.2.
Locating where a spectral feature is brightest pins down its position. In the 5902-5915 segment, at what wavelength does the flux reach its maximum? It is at 5902.98 Angstrom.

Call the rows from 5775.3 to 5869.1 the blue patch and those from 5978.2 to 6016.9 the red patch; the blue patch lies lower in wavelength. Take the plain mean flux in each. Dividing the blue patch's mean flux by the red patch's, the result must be 1.03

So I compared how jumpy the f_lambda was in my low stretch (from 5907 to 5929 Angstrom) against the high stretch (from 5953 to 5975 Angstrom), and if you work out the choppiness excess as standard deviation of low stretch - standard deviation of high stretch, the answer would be -0.5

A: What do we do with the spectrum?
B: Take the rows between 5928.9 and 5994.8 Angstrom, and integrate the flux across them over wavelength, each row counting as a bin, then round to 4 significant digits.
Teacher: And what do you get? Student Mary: 1949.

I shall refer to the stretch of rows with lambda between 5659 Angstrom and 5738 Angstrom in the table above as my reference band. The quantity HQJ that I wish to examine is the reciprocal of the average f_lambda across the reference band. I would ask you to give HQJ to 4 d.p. 0.0356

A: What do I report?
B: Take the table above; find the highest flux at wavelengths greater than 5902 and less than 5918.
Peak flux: 30.3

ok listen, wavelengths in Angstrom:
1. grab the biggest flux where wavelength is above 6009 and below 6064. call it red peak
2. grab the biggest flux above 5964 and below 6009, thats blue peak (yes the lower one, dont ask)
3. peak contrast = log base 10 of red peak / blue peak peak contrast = 0.014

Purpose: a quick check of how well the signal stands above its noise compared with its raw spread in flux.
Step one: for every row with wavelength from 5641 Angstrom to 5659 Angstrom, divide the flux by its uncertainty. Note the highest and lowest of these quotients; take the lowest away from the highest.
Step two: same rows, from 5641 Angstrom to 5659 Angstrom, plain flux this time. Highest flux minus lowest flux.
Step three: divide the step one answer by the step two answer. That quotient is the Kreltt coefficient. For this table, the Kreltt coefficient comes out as 0.45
